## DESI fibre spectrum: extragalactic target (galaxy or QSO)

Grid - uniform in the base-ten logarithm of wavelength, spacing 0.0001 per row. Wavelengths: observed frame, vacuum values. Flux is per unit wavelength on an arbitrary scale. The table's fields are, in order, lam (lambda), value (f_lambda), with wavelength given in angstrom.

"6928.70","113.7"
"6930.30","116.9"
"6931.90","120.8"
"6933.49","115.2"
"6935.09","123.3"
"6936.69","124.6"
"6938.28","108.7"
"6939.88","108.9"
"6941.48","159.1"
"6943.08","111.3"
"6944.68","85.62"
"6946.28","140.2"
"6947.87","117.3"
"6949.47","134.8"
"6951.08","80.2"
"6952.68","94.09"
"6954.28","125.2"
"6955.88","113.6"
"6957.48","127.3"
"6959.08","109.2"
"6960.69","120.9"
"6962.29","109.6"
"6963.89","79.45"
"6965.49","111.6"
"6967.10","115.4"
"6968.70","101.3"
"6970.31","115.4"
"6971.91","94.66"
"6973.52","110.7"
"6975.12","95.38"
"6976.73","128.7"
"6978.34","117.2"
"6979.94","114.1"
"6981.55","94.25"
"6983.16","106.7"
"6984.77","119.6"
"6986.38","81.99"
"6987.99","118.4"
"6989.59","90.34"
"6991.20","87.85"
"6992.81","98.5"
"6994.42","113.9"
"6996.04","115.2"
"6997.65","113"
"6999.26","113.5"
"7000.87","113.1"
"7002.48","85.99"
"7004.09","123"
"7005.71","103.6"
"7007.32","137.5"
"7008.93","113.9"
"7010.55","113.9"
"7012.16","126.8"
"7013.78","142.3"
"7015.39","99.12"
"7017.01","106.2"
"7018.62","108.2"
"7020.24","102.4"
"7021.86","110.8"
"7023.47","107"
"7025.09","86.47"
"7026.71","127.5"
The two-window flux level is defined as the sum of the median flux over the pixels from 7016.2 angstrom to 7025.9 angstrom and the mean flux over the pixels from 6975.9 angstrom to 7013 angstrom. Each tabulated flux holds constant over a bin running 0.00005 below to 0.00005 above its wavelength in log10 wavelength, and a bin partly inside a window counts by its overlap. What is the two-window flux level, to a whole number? 217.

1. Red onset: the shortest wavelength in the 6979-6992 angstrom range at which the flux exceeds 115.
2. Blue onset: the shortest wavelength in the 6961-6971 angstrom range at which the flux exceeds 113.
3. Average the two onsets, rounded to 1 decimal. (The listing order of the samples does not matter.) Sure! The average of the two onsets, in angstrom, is 6975.9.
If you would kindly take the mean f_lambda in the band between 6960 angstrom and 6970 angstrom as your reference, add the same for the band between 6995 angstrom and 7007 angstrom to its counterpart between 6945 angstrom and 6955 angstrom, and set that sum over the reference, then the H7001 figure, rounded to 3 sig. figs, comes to 2.11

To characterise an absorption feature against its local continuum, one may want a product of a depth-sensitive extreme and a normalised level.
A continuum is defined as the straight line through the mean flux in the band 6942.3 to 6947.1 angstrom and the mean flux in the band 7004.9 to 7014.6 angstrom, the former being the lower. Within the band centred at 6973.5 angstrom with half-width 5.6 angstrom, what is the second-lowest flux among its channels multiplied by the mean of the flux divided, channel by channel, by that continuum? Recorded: 89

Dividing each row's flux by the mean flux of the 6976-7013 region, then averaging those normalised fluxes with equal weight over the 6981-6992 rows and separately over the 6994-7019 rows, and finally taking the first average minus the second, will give -0.13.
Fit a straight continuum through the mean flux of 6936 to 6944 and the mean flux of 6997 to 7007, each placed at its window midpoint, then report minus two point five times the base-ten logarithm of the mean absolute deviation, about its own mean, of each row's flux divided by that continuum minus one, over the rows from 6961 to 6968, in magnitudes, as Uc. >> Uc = 2.44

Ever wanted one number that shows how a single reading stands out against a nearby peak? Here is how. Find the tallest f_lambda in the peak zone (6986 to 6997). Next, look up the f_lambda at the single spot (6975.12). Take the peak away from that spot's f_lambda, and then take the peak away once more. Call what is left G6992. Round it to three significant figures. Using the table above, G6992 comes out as -141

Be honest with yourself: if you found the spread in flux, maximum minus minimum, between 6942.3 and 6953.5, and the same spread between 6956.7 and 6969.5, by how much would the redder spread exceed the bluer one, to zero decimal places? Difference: -12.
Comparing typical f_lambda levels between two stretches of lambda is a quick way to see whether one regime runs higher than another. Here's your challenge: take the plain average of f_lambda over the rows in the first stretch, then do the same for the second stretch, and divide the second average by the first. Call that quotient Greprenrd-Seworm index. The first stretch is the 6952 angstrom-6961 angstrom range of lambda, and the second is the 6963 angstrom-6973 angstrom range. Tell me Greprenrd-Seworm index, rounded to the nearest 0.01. 0.90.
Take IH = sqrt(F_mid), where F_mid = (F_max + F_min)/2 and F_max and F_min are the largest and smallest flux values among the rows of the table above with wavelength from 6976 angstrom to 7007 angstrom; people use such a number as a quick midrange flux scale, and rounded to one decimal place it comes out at 10.3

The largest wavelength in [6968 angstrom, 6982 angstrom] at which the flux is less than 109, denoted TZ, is 6981.55 angstrom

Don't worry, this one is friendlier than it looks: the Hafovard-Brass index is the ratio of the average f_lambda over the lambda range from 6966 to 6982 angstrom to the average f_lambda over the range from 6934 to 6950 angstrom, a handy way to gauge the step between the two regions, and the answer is 0.90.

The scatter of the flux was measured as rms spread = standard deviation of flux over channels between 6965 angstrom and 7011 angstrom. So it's 13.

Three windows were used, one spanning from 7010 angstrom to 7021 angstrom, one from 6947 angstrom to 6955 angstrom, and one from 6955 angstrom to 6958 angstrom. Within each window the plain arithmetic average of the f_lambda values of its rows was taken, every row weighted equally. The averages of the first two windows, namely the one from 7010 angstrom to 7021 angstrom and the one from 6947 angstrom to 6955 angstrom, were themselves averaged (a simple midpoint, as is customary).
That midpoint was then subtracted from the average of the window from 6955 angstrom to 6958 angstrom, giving 8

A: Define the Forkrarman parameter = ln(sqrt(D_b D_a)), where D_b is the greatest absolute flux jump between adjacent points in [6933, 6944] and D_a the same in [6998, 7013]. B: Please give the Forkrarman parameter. 3.76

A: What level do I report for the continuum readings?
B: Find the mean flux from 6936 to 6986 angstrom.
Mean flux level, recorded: 112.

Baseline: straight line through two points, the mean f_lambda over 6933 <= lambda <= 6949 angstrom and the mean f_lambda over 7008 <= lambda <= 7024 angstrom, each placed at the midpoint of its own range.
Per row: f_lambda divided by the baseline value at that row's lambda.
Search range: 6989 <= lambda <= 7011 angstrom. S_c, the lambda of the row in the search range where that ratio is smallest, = 7002.48 angstrom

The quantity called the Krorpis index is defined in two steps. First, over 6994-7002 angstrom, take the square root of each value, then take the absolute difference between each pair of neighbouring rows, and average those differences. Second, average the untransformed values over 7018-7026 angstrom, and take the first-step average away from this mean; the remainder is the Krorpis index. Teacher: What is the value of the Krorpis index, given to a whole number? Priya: 103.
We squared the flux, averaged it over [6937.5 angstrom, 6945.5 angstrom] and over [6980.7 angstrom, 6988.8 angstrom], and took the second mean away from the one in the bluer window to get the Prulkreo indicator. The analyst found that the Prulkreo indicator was 2679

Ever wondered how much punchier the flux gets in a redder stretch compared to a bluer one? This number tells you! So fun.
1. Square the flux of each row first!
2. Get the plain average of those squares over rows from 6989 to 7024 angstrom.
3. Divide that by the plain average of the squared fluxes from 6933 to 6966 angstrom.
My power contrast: 0.92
